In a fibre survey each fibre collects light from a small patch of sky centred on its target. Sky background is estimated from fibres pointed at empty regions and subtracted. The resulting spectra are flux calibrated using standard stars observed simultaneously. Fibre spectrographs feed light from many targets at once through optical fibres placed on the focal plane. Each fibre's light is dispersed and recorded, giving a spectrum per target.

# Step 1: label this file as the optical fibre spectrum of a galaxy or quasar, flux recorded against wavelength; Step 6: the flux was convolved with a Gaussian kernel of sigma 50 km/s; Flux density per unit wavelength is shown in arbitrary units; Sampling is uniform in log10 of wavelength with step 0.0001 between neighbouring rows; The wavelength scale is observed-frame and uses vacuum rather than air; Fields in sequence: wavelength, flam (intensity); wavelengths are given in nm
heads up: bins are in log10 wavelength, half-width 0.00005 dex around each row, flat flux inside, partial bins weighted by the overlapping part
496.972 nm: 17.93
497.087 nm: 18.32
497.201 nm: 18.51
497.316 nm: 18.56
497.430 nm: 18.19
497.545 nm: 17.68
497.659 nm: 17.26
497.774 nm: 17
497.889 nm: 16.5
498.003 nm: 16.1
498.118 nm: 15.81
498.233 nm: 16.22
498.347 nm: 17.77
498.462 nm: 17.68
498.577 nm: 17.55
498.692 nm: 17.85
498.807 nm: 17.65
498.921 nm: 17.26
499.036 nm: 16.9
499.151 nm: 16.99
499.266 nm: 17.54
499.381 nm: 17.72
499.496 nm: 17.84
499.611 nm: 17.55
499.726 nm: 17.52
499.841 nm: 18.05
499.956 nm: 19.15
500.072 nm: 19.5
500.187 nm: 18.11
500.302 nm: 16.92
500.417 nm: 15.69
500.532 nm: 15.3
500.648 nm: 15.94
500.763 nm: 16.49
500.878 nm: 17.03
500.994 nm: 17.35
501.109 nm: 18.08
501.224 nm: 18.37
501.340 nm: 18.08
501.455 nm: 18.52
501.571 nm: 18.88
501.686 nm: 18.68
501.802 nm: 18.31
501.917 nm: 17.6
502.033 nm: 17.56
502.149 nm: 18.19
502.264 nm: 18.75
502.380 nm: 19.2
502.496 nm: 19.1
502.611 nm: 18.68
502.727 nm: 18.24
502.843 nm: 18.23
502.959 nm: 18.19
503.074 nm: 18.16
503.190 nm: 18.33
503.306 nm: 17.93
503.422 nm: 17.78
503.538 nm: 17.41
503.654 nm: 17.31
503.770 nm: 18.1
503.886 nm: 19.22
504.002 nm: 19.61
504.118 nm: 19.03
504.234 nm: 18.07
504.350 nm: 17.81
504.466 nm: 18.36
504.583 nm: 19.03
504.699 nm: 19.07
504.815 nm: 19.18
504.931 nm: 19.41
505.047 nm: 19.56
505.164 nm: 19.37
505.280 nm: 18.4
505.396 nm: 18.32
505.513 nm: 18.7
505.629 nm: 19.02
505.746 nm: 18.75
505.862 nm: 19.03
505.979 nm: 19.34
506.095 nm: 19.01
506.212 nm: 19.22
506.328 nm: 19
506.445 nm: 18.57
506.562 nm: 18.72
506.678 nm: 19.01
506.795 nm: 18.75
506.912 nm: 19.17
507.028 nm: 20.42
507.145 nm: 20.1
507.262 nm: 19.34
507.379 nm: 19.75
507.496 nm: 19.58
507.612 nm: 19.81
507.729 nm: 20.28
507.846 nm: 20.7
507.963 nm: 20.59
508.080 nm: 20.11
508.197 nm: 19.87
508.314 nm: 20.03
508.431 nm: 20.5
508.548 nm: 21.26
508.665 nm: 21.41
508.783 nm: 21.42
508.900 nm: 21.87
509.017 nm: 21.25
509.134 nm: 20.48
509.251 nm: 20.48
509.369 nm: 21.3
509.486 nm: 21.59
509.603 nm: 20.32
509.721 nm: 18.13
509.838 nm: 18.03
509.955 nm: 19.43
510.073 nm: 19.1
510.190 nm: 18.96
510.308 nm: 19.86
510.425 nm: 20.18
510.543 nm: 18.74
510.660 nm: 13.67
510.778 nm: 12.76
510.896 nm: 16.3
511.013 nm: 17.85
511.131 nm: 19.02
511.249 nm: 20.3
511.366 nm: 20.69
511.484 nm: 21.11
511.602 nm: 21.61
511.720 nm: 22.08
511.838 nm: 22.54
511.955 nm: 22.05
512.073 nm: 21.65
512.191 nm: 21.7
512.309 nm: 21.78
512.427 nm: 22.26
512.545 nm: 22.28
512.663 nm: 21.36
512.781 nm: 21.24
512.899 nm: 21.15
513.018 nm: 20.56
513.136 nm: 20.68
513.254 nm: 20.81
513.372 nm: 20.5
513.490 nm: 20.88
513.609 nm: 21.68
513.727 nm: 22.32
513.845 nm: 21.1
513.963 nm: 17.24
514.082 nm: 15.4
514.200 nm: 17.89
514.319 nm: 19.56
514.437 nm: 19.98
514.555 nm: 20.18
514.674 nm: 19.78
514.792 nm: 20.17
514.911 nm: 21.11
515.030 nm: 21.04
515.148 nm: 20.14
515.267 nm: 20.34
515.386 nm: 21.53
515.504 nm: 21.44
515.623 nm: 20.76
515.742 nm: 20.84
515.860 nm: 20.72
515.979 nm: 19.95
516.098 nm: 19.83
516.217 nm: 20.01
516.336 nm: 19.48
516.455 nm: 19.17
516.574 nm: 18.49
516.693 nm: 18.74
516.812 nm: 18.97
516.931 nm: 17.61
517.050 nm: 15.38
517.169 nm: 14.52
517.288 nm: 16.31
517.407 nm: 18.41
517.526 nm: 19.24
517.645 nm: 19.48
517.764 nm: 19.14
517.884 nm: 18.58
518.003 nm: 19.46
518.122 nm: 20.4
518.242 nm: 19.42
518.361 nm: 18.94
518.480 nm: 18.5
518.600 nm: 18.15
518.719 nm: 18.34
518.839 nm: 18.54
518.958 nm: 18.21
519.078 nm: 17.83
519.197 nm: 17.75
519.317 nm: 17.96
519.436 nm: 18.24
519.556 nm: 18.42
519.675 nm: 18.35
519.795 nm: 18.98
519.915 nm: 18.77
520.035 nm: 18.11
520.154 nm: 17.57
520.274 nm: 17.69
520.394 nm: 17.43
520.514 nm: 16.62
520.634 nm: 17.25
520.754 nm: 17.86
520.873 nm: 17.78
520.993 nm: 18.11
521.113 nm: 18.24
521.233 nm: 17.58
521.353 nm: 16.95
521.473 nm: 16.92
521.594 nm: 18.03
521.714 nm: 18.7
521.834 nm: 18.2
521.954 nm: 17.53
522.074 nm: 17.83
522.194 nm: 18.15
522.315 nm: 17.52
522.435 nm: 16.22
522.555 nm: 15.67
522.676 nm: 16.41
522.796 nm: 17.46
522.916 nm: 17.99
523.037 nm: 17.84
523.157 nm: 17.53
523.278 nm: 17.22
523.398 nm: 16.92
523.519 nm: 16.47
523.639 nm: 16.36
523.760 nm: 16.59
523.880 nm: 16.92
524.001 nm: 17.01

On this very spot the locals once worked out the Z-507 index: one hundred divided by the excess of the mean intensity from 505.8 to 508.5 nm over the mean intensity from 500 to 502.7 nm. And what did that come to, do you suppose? 57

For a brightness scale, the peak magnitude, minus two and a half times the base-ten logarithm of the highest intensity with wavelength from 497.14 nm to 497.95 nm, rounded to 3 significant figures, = -3.17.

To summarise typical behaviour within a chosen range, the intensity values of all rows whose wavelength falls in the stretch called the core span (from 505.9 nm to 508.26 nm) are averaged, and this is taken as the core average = 19.6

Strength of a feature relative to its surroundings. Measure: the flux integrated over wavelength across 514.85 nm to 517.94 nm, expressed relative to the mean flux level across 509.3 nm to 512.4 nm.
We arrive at 3.03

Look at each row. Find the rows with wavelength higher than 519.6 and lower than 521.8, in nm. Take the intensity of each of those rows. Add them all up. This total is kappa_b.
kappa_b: 321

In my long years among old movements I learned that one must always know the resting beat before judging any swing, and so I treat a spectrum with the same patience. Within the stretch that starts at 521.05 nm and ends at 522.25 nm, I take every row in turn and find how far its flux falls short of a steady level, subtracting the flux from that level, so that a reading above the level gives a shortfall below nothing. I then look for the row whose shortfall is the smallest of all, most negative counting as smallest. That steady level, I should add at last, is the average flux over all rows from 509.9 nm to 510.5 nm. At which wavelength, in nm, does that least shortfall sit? 521.714 nm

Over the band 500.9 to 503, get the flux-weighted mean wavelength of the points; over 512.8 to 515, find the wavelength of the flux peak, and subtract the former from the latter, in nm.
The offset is 11.75 nm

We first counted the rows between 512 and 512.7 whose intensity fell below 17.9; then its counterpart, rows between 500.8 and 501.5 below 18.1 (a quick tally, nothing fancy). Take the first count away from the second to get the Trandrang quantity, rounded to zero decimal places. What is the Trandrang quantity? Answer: 4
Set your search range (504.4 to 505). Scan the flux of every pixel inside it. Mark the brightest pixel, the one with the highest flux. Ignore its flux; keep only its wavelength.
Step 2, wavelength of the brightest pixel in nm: 504.931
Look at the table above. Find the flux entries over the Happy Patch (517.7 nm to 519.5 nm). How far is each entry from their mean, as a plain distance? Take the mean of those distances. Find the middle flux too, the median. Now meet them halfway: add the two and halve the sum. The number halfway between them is 9.5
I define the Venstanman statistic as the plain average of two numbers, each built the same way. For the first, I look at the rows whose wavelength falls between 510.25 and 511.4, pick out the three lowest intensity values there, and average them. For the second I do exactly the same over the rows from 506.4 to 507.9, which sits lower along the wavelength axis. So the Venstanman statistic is 16.5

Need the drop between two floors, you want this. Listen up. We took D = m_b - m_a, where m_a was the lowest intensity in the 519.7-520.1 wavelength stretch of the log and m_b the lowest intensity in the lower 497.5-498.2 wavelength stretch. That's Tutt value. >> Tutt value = -2.3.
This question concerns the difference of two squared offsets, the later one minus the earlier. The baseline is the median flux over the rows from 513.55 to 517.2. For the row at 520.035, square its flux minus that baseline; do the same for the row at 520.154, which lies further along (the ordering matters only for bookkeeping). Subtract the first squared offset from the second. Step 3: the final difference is 2.3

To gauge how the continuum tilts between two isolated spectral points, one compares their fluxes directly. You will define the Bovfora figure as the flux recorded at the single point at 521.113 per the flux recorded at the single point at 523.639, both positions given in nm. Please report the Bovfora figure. 1.11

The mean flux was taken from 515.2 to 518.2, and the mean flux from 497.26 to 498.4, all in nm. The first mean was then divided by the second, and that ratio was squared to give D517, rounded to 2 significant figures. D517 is 1.3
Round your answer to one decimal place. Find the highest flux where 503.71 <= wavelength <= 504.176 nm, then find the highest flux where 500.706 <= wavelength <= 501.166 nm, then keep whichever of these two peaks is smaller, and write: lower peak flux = 18.1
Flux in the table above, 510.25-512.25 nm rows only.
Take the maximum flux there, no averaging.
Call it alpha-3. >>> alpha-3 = 22.54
